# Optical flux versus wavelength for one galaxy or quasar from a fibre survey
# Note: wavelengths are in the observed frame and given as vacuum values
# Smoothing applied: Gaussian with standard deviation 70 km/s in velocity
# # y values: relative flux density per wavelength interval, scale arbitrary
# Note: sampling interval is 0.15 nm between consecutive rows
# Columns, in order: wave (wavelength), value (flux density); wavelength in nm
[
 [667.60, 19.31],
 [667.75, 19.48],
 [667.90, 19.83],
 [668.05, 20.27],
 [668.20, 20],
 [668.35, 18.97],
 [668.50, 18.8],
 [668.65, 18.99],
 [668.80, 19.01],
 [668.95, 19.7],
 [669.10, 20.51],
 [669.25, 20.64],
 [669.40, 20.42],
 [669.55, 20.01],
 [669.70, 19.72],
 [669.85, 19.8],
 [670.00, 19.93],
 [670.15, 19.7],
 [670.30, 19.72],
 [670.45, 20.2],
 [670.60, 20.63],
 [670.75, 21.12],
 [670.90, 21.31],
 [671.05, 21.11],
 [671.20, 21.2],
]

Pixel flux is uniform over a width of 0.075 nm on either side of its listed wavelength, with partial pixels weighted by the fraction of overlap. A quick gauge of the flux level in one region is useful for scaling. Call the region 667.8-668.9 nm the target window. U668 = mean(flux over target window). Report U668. 19.4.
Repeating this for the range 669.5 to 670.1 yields 19.9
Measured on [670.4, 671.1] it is 20.9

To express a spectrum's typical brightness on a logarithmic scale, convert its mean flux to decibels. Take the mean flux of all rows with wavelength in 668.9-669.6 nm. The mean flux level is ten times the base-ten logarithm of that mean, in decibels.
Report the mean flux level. 13.1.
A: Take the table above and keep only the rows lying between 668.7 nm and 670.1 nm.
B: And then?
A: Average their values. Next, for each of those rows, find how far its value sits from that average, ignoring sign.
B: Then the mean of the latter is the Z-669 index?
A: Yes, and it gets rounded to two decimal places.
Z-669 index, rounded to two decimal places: 0.38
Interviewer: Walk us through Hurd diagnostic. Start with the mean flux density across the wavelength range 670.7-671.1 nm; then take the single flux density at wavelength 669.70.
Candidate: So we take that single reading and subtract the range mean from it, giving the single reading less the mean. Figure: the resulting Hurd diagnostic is -1.5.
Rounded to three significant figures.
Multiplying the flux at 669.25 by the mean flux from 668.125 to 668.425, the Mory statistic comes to 402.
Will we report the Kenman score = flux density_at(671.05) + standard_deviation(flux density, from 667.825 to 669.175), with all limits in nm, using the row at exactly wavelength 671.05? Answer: 21.7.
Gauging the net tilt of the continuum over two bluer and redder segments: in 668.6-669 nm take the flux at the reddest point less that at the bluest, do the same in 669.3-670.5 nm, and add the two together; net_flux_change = 0.49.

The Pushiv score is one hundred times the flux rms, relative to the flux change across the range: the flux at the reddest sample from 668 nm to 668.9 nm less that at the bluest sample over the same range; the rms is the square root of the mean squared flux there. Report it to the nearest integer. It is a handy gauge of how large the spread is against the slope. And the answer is -1536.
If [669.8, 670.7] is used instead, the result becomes 2410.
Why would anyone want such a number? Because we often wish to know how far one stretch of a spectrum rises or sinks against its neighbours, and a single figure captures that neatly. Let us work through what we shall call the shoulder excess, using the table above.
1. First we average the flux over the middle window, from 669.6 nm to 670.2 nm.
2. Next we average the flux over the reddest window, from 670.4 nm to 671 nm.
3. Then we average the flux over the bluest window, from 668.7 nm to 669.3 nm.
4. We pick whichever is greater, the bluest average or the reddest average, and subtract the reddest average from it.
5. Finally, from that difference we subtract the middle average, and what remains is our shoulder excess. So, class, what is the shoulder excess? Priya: -19.8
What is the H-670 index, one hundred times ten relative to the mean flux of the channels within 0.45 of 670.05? 50.4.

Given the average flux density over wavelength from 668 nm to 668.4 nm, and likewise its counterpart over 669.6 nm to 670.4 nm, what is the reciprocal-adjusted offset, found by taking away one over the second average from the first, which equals 19.7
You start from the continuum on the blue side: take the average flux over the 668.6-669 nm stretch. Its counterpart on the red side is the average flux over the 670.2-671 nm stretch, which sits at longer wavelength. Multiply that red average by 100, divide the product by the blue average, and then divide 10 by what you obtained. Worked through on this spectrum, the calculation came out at 0.0934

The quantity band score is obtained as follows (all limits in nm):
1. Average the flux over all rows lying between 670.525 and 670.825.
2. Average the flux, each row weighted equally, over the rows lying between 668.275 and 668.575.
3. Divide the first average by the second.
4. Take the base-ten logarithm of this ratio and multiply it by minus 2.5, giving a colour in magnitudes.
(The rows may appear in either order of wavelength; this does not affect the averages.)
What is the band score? -0.11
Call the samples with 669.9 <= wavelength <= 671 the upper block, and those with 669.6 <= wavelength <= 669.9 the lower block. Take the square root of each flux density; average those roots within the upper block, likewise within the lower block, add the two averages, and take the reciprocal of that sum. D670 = 0.112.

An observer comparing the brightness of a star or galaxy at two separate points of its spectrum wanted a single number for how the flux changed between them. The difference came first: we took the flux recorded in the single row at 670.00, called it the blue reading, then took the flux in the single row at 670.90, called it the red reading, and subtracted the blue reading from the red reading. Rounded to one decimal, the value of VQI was 1.4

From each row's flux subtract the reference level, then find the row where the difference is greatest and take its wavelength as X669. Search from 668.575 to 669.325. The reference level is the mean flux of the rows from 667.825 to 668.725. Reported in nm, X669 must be 669.25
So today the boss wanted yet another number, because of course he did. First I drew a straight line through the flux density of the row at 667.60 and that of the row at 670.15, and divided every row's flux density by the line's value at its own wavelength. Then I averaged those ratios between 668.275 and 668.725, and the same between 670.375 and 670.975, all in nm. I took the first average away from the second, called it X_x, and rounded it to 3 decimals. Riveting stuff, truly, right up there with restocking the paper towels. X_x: 0.079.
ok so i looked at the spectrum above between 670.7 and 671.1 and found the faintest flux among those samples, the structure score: 21.11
